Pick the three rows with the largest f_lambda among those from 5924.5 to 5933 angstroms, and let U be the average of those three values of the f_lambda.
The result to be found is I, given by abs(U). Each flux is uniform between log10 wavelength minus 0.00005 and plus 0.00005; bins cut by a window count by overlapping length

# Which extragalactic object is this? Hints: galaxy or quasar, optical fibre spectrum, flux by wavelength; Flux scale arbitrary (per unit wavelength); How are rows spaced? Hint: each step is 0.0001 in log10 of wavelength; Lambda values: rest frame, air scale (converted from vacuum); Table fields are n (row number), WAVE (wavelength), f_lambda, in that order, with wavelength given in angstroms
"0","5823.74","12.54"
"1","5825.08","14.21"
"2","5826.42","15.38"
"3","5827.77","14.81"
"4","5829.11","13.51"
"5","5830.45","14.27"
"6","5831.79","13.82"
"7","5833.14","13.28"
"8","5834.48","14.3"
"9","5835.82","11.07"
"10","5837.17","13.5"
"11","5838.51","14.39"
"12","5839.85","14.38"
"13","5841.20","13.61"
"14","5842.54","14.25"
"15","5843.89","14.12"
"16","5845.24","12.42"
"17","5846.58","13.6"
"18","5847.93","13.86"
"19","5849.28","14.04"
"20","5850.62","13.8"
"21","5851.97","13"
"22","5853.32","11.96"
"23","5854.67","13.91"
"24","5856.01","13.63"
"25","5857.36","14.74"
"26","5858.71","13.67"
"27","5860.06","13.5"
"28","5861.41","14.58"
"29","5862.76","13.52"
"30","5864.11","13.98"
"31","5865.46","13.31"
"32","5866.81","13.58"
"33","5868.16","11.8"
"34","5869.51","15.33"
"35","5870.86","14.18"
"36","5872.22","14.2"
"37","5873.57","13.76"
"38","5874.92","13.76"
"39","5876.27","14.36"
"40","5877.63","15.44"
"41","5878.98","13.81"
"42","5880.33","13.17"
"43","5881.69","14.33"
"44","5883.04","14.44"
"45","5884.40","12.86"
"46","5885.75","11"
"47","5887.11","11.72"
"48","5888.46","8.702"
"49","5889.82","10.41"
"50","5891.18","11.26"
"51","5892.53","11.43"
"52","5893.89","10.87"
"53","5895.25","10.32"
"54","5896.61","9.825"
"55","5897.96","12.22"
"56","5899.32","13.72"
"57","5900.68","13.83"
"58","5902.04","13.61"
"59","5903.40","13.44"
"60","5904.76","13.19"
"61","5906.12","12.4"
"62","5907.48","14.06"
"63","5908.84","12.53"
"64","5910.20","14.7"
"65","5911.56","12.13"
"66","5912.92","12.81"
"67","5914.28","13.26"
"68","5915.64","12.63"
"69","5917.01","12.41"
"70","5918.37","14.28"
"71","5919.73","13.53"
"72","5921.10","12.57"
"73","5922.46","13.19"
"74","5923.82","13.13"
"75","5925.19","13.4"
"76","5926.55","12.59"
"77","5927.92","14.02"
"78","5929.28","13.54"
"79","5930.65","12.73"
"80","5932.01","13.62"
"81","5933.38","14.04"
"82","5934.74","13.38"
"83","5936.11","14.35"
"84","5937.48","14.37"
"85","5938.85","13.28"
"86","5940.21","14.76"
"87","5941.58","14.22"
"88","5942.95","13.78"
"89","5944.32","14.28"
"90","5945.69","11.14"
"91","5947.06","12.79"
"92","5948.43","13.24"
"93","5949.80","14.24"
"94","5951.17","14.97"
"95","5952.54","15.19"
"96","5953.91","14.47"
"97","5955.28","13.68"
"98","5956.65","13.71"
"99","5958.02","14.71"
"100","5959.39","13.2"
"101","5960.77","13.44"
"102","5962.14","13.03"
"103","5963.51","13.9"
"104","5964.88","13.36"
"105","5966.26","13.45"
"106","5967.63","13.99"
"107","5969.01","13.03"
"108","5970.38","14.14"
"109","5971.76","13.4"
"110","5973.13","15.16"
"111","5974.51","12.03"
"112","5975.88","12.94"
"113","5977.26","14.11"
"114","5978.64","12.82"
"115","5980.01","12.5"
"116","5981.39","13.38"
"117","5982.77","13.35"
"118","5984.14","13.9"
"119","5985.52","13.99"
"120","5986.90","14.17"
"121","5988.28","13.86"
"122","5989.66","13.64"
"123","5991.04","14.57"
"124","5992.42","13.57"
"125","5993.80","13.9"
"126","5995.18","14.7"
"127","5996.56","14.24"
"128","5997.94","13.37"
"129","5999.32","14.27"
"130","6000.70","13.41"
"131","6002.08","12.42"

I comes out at 13.7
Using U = 13.73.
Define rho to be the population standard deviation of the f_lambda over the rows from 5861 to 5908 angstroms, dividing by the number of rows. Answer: 1.6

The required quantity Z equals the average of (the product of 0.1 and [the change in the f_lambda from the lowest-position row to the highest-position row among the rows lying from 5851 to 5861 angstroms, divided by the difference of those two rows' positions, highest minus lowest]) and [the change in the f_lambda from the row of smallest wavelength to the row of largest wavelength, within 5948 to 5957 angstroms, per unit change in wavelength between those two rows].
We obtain 0.03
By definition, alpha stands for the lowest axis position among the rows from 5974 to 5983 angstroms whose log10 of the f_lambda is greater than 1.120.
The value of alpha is 5977.26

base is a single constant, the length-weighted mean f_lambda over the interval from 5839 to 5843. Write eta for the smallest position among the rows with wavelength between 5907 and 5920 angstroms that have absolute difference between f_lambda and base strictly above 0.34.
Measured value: 5908.84 angstroms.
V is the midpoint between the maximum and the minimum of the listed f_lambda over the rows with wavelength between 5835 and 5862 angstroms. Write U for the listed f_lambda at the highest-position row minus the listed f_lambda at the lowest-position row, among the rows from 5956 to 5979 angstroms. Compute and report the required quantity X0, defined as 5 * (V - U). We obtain 69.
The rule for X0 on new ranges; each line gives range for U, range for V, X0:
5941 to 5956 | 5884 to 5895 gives 57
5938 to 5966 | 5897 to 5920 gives 67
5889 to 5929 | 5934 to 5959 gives 48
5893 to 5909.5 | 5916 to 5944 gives 60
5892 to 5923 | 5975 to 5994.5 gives 59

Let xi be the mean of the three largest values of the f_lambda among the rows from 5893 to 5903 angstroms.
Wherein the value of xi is 13.7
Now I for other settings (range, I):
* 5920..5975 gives 15.1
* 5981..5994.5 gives 14.2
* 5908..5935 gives 14.3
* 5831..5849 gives 14.4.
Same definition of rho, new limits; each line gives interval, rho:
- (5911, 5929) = 0.6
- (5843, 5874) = 0.8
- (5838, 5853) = 0.6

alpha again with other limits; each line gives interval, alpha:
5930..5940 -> 5932.01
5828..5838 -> 5829.11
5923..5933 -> 5925.19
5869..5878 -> 5869.51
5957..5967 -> 5958.02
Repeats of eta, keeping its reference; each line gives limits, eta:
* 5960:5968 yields 5960.77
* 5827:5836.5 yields 5827.77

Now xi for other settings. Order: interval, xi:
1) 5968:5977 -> 14.2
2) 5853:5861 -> 14.1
